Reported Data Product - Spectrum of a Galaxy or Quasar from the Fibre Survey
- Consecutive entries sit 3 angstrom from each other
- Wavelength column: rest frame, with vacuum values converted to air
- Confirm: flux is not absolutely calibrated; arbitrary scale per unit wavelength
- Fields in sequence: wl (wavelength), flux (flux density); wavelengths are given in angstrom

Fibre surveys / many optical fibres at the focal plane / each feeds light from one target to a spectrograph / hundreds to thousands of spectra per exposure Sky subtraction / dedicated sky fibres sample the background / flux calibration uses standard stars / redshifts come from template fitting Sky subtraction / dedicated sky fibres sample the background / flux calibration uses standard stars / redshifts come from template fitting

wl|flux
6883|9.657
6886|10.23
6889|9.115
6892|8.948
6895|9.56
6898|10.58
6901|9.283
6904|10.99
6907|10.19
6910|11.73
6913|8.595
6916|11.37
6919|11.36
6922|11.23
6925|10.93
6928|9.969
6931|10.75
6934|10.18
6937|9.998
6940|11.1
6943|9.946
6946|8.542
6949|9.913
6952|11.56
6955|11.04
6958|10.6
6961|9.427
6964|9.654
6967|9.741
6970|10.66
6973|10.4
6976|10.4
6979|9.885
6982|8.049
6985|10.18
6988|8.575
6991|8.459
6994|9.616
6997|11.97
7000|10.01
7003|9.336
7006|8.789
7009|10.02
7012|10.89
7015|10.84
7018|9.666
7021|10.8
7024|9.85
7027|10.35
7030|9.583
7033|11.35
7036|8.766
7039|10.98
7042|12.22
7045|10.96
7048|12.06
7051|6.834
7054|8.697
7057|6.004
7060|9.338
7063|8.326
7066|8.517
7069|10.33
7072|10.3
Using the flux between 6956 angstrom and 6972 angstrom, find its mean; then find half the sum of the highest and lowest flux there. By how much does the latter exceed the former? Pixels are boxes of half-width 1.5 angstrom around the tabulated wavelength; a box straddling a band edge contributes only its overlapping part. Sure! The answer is 0.0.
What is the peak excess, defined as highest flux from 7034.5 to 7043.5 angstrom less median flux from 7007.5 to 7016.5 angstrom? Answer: 1.4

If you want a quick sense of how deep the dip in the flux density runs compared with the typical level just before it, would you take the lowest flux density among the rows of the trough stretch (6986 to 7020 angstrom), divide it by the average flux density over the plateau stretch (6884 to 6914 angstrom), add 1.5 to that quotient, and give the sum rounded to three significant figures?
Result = 2.35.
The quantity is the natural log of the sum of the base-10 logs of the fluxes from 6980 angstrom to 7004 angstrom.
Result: 2.1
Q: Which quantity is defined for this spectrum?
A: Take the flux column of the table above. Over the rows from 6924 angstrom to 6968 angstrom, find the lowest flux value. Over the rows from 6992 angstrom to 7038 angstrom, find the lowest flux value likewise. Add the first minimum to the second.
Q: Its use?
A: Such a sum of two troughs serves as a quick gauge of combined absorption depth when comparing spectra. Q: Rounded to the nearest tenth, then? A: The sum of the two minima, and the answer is 17.3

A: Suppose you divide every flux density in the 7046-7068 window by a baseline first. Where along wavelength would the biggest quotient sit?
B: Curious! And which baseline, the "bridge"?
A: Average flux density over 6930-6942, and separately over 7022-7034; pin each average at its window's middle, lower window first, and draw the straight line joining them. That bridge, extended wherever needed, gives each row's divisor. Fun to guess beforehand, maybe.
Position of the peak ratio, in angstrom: 7048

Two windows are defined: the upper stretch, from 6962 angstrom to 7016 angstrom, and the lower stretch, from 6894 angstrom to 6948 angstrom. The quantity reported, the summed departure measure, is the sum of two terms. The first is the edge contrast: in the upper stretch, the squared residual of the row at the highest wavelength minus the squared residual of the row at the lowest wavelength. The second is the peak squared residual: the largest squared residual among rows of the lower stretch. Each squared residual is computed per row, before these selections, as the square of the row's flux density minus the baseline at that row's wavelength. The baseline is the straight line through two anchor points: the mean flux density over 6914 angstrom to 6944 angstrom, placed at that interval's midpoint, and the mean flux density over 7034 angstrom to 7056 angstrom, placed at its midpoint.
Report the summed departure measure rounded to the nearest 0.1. 4.4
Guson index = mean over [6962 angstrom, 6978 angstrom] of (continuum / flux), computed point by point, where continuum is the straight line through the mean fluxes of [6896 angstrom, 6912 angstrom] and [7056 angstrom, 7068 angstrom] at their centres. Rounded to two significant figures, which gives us 0.94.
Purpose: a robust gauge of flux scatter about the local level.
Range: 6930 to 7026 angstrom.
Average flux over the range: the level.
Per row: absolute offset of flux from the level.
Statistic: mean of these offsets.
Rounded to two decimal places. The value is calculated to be 0.69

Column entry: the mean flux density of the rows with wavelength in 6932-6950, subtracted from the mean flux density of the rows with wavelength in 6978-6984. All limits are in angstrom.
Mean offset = -1.0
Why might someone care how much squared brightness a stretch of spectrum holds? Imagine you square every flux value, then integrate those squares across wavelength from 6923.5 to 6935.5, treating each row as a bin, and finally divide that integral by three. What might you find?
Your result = 438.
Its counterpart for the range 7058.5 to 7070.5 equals 336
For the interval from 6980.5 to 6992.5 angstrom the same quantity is 314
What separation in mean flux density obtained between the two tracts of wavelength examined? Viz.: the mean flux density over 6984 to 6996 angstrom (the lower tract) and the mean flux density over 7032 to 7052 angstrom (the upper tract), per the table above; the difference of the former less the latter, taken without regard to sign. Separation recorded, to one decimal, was 1.2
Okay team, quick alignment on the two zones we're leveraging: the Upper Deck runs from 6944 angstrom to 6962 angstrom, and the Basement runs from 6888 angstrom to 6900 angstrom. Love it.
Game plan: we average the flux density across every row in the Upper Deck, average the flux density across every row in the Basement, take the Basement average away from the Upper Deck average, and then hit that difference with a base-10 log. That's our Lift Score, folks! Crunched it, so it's -0.2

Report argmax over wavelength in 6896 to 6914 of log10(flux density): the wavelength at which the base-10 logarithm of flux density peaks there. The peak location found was 6910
